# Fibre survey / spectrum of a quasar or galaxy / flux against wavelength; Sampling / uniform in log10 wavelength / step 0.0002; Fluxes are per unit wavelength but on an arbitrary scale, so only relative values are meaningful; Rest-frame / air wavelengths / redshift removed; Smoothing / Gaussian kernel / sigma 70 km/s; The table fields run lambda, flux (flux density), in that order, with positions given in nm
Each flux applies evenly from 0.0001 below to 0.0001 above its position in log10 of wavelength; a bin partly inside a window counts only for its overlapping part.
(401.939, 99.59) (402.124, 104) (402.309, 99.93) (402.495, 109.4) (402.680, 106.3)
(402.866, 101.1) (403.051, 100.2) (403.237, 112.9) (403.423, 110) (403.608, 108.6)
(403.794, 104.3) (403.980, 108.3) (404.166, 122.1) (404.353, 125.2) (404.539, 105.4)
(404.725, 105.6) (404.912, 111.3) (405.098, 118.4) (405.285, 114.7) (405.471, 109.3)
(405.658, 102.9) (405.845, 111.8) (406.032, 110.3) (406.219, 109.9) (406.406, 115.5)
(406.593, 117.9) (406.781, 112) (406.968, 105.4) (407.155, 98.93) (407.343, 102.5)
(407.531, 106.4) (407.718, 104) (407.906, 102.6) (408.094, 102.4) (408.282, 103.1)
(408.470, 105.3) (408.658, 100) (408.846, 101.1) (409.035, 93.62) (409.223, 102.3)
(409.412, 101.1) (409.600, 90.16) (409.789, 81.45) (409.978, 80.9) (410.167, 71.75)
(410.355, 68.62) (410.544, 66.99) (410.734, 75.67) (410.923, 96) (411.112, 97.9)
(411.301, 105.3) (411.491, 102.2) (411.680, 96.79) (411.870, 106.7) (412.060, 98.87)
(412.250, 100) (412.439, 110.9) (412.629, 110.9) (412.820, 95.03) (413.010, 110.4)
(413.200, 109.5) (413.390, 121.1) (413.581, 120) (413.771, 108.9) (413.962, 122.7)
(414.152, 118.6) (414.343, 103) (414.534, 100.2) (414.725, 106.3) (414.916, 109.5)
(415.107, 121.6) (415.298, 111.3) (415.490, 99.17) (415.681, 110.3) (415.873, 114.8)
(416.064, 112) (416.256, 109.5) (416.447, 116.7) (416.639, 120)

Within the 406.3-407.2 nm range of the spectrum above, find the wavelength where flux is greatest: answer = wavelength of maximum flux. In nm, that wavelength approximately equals 406.593 nm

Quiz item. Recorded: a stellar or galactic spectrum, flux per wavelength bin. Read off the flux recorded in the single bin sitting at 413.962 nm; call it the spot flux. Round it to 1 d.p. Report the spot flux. 122.7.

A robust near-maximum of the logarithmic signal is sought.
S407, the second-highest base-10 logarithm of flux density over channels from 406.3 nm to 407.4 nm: 2.06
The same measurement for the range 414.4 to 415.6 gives 2.05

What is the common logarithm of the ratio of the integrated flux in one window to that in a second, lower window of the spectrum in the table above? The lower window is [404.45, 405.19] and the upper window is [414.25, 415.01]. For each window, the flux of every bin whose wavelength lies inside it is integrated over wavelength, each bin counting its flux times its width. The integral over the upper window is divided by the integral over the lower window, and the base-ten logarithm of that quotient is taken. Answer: -0.01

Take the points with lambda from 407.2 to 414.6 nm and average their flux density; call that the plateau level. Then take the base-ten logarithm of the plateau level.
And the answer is 2.00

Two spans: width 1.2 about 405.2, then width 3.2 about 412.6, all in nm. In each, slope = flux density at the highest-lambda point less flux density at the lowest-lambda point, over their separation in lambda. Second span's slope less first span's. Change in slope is 10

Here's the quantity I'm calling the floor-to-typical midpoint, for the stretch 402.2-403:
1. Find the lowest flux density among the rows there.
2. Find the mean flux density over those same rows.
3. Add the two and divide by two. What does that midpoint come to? 102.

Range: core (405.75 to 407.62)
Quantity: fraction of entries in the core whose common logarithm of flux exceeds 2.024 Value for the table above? 0.70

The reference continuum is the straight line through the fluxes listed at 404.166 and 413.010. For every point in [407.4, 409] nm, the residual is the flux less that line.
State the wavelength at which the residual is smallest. 408.658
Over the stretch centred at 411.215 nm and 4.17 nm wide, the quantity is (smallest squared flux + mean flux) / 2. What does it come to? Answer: 2291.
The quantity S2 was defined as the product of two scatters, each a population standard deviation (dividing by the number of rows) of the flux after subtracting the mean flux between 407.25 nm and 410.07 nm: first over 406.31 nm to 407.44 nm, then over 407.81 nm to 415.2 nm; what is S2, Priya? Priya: 95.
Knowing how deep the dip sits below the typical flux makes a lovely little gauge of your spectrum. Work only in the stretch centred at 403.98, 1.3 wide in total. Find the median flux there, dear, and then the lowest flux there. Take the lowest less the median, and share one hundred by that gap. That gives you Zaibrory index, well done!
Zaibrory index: -23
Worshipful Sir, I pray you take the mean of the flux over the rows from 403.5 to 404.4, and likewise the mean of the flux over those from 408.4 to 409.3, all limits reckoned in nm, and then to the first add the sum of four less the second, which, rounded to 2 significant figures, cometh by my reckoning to 17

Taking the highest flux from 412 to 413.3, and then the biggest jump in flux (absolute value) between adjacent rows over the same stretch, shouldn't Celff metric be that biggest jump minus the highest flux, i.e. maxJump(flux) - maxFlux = -95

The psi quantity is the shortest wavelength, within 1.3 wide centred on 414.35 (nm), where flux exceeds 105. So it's 413.771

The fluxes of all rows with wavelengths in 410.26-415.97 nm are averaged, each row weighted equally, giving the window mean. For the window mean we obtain 104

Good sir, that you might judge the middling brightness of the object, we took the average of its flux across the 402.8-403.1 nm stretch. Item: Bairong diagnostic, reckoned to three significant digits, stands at 101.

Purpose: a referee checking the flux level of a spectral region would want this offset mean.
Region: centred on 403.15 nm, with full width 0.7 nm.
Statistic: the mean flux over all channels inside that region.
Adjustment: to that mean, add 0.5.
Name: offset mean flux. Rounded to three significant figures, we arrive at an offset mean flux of 107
